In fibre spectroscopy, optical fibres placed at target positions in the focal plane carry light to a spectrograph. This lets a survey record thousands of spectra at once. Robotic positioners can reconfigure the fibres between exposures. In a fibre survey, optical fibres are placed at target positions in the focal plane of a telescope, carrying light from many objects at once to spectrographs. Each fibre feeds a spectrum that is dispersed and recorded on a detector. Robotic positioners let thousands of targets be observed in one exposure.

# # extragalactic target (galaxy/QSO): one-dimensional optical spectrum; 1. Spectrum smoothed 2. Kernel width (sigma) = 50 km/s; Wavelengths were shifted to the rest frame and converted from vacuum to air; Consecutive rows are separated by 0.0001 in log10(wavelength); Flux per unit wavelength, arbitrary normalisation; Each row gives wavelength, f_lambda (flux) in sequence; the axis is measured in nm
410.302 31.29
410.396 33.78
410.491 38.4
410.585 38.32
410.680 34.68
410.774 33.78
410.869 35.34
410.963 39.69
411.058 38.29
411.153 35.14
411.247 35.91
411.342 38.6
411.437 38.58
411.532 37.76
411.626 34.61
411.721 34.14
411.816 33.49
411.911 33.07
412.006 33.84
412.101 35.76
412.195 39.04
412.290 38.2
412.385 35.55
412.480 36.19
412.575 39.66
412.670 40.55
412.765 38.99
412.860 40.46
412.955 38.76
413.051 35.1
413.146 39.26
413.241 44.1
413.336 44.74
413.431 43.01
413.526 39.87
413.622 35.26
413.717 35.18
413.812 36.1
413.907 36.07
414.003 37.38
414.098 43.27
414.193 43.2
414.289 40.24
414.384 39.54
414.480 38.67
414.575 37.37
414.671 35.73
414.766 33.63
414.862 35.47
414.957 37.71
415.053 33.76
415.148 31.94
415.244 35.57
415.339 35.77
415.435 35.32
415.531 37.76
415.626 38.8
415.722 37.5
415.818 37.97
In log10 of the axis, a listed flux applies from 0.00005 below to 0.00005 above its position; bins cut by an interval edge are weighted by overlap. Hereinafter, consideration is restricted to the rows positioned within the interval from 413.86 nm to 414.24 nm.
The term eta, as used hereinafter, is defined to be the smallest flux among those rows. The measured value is 36.07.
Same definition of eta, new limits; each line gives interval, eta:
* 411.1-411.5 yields 35.14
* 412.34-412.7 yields 35.55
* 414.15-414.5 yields 38.67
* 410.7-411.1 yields 33.78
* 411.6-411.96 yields 33.07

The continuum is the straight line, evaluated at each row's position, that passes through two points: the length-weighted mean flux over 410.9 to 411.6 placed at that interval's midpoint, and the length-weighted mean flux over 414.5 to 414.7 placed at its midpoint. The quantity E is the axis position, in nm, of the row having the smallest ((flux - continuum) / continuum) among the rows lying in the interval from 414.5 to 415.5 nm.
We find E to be 415.148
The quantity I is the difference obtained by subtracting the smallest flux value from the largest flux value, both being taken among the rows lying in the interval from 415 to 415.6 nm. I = 5.8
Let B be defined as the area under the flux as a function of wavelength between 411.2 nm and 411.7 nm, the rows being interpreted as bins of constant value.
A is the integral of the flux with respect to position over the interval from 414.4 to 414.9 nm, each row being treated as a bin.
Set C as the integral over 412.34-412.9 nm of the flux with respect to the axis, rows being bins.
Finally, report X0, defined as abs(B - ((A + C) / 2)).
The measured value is 1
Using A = 18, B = 18.5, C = 21.6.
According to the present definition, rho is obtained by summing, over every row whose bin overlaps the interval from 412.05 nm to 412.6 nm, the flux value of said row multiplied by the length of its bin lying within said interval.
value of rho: 20.5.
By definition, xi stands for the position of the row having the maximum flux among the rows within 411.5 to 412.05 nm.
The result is 411.532 nm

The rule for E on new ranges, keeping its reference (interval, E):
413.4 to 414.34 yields 413.717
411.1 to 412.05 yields 411.911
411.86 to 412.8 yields 411.911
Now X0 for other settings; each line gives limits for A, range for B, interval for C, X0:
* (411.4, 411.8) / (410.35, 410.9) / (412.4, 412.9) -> 3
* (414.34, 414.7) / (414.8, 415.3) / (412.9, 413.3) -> 3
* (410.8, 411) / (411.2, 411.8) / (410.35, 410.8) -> 10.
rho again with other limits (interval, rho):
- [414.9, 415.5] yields 21.1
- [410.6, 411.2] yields 21.8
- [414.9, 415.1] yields 7.1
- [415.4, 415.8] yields 15.0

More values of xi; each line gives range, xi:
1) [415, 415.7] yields 415.626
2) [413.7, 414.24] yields 414.098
